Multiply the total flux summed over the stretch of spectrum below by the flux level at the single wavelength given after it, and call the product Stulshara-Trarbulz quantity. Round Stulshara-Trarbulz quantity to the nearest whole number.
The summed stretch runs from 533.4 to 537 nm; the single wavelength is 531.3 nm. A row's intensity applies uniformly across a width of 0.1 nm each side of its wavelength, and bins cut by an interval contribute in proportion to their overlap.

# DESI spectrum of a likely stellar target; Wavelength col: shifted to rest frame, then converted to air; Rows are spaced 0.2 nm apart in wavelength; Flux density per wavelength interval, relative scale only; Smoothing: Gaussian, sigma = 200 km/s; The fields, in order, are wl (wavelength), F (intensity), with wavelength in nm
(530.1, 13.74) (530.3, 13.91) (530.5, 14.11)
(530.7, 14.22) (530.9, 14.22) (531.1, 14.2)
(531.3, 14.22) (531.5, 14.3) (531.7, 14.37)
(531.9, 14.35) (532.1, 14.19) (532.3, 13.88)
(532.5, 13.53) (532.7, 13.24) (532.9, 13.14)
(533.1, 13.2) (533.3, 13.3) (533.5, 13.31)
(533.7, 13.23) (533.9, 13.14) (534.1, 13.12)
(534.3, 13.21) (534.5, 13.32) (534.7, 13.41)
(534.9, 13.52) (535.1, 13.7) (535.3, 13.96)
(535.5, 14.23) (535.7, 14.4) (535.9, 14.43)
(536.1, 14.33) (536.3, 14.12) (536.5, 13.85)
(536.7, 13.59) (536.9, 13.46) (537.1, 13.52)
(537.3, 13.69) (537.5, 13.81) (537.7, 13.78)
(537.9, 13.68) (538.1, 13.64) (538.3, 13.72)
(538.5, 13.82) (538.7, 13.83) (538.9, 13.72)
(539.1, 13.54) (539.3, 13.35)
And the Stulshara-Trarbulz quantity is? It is 3503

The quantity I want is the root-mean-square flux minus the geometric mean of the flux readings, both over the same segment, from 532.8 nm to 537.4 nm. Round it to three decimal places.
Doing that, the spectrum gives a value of 0.013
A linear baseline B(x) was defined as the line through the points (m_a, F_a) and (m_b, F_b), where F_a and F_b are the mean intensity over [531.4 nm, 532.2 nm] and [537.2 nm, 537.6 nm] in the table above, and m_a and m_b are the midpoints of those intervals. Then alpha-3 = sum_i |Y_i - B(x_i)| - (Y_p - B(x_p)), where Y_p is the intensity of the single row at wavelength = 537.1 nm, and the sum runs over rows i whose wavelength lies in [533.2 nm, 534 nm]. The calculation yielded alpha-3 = 3.8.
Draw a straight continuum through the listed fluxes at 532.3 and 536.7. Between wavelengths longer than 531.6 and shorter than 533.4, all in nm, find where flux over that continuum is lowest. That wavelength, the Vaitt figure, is 532.9 nm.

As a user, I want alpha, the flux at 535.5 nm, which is 14.23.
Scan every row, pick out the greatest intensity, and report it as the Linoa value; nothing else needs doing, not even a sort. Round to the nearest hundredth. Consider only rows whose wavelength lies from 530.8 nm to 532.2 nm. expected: 14.37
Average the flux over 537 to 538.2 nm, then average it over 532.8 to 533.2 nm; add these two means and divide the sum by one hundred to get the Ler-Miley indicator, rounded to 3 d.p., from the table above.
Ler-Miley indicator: 0.269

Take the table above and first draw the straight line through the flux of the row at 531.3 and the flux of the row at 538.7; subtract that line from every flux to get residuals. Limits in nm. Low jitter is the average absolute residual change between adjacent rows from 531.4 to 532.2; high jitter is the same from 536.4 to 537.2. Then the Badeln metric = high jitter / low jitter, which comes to 1.8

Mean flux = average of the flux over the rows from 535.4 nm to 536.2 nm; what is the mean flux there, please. 14.3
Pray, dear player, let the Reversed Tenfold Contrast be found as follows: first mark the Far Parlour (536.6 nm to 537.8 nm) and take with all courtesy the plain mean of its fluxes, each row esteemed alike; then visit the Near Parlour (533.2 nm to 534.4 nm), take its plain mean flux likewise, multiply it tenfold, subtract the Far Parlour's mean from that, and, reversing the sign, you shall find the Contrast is -119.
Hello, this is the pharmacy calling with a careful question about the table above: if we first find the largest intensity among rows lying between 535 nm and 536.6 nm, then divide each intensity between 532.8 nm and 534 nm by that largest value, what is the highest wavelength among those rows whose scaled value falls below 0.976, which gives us 533.9 nm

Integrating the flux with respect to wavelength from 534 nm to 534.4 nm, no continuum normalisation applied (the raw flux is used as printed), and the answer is 5.3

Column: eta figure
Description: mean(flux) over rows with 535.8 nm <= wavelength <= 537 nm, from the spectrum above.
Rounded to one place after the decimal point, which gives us 14.0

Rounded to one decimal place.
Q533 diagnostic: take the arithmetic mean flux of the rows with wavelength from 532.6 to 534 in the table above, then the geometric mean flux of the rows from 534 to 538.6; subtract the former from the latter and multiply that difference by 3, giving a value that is 1.6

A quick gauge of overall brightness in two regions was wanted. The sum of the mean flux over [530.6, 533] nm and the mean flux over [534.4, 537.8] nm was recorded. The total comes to 27.8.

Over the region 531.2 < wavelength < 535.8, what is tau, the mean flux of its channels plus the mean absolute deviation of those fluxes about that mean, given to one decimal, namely 14.1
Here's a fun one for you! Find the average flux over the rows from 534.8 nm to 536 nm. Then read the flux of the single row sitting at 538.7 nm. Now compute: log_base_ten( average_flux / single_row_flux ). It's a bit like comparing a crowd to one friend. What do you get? 0.01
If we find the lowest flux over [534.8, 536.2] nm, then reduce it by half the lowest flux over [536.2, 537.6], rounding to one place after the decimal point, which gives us 6.8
